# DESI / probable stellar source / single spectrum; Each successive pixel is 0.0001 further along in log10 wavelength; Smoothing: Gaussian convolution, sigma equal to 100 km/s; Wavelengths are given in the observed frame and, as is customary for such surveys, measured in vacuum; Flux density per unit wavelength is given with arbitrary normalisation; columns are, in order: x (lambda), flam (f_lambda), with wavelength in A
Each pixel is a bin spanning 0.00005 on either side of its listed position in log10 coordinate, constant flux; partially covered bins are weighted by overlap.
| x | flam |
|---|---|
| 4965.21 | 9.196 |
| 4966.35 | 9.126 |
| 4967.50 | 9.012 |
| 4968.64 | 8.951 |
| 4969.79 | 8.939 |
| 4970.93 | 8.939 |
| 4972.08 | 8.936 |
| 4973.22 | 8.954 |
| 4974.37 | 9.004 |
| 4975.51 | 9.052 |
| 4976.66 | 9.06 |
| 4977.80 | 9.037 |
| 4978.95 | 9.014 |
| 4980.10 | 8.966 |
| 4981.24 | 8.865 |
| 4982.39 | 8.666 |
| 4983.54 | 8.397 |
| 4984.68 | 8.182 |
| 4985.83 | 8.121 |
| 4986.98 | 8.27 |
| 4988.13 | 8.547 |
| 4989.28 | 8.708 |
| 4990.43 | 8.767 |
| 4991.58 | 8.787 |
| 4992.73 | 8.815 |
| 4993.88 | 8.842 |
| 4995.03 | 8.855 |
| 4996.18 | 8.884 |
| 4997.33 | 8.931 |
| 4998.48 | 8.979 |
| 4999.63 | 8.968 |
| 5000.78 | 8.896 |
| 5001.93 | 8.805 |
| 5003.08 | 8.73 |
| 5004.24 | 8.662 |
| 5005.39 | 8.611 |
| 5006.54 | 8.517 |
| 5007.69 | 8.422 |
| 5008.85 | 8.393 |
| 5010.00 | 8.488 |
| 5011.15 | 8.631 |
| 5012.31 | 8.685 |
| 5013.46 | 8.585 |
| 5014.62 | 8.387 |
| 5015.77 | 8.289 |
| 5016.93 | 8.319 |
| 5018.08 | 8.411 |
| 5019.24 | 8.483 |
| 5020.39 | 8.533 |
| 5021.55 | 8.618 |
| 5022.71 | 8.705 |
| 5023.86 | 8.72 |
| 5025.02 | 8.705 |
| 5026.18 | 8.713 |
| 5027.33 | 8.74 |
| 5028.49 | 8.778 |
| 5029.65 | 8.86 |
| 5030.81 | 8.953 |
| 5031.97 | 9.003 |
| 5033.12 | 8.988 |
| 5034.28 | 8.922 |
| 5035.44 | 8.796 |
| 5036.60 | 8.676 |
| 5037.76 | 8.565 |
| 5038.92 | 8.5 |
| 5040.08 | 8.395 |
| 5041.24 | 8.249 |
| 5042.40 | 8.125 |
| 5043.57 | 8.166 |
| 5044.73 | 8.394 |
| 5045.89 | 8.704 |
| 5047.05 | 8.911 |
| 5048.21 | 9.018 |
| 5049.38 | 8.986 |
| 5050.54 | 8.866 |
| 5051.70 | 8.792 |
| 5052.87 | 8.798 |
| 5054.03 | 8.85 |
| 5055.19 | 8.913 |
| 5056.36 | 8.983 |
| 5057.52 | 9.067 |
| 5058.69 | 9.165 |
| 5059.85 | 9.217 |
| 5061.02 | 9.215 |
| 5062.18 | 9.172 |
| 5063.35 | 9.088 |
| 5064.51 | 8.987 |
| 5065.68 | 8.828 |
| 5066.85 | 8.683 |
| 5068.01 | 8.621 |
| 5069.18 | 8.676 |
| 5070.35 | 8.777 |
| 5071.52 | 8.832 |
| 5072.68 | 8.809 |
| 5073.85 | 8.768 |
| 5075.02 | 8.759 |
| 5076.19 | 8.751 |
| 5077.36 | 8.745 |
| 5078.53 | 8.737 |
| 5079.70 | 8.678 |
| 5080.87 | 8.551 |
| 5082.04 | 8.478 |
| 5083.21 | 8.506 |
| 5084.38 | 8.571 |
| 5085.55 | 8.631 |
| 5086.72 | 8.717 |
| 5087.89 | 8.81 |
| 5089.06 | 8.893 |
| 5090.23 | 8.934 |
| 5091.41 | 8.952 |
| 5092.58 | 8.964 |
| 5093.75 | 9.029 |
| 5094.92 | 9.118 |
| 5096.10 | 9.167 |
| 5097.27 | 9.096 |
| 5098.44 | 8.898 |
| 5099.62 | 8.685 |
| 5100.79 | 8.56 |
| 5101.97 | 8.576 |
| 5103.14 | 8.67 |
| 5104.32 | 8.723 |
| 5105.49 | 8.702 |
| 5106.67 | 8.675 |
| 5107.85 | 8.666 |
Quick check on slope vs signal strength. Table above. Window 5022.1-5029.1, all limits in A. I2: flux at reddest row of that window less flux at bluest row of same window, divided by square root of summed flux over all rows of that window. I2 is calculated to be 0.01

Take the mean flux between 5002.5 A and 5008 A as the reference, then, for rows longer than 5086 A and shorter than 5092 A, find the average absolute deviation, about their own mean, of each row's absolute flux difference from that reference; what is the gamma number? 0.078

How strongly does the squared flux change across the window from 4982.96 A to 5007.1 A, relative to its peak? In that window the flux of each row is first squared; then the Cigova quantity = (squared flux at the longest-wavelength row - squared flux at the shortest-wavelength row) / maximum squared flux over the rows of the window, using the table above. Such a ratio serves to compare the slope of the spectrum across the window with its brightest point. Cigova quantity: 0.03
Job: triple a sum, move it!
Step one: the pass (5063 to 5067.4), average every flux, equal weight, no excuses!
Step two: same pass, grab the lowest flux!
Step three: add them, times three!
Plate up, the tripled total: 52.7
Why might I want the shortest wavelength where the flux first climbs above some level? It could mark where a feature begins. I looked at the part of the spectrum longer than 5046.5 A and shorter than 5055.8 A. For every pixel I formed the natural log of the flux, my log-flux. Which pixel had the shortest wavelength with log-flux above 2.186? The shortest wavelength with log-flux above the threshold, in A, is 5047.05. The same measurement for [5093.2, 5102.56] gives 5093.75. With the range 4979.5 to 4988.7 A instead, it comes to 4980.10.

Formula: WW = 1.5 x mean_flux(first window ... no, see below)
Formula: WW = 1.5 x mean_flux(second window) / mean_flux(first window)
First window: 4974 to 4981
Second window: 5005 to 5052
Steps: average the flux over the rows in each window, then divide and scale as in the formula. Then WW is 1.43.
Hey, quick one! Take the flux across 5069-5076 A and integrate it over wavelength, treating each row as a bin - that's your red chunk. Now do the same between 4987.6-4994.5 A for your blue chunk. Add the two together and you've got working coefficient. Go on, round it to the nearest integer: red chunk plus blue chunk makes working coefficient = 122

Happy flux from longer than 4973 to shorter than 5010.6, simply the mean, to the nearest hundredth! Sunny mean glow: 8.73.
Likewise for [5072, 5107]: 8.77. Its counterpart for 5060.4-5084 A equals 8.78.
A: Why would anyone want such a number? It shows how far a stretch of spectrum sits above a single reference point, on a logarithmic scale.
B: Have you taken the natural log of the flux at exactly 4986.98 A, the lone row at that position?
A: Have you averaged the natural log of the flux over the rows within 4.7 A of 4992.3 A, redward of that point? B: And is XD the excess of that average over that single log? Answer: 0.059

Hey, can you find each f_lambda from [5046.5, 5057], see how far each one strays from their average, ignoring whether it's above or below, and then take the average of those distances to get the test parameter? 0.067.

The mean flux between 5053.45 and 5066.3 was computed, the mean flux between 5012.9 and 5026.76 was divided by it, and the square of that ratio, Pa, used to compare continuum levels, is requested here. 0.89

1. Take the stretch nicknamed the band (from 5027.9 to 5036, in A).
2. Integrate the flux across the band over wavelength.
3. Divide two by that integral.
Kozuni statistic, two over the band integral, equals 0.0277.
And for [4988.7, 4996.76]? 0.0282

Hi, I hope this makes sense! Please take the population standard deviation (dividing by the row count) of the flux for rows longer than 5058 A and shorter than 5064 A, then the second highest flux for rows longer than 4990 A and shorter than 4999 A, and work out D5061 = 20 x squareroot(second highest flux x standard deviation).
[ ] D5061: 12.9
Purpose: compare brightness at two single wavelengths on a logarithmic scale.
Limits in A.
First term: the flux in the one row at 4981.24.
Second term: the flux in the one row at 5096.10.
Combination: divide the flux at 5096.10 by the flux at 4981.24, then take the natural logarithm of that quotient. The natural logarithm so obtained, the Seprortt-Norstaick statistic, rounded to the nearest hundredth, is 0.03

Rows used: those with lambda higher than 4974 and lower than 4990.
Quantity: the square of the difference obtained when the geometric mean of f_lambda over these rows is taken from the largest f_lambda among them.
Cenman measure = 0.13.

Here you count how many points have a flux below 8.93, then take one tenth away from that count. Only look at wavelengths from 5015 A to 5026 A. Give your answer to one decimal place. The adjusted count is 8.9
